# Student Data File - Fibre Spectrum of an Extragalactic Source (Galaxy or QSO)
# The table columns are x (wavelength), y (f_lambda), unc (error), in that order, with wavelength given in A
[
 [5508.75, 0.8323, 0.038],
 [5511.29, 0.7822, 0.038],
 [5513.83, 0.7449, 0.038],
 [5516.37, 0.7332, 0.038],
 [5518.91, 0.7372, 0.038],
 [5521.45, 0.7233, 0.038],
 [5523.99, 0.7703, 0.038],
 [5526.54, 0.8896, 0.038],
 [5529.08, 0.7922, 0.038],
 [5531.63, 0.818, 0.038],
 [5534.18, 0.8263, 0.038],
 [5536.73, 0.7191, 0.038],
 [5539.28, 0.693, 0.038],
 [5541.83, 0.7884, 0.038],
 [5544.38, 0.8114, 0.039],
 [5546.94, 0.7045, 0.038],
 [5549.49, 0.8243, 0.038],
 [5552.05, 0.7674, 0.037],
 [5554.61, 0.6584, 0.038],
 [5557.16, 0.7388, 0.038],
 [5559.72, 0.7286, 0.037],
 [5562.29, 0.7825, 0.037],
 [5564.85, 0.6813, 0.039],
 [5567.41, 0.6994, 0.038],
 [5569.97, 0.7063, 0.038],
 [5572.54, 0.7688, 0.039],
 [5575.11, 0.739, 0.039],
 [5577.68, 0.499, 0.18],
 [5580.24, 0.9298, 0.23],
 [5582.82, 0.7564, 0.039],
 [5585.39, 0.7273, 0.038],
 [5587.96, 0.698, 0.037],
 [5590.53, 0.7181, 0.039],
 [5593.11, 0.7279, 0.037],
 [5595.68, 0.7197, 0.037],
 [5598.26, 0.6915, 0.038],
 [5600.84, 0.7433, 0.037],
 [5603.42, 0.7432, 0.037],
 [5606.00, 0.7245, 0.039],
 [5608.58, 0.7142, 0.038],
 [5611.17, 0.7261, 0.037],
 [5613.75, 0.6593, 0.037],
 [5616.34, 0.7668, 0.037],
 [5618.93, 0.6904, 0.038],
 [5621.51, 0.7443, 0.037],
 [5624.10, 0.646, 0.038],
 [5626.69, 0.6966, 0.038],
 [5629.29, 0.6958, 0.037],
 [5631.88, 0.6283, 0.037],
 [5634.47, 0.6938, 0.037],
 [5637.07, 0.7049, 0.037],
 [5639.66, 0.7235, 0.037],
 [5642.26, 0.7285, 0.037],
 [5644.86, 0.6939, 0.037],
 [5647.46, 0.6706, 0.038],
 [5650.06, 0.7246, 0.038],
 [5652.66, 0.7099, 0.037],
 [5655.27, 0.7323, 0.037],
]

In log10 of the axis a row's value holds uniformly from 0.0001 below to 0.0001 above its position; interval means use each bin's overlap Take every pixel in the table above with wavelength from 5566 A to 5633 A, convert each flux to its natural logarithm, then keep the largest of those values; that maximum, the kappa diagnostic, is -0.073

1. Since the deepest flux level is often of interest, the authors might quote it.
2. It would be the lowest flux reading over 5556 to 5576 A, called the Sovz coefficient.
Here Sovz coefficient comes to 0.6813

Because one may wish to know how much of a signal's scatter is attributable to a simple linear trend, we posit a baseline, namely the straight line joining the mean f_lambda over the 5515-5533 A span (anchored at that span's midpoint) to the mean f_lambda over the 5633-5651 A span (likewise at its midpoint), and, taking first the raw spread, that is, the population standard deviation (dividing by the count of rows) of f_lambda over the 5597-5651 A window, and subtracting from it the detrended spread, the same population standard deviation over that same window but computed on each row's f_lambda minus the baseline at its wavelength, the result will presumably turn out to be 0.0010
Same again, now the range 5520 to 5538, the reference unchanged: -0.0002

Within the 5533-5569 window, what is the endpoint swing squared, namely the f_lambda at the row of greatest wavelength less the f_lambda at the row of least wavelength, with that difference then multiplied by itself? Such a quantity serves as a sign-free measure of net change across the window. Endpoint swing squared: 0.0161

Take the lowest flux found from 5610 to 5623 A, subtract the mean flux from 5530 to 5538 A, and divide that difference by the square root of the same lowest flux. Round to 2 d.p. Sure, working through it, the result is -0.16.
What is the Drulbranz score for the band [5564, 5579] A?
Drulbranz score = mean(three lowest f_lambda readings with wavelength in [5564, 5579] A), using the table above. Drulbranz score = 0.627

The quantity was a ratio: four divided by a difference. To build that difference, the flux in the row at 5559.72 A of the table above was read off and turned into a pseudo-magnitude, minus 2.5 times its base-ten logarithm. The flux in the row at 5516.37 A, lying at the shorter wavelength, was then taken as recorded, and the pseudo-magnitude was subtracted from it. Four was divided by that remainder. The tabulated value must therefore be 10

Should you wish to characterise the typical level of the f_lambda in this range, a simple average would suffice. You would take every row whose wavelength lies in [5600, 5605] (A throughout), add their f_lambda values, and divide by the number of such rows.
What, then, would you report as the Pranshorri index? 0.74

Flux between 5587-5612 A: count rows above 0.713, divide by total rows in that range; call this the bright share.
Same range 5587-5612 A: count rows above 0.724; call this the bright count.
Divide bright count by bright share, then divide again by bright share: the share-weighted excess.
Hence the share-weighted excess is 7.8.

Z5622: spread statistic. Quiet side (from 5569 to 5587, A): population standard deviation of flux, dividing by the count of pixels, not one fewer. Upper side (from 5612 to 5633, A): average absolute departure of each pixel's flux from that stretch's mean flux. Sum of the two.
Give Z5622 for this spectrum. 0.15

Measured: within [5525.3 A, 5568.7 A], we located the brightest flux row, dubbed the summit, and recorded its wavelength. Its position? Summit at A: 5526.54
